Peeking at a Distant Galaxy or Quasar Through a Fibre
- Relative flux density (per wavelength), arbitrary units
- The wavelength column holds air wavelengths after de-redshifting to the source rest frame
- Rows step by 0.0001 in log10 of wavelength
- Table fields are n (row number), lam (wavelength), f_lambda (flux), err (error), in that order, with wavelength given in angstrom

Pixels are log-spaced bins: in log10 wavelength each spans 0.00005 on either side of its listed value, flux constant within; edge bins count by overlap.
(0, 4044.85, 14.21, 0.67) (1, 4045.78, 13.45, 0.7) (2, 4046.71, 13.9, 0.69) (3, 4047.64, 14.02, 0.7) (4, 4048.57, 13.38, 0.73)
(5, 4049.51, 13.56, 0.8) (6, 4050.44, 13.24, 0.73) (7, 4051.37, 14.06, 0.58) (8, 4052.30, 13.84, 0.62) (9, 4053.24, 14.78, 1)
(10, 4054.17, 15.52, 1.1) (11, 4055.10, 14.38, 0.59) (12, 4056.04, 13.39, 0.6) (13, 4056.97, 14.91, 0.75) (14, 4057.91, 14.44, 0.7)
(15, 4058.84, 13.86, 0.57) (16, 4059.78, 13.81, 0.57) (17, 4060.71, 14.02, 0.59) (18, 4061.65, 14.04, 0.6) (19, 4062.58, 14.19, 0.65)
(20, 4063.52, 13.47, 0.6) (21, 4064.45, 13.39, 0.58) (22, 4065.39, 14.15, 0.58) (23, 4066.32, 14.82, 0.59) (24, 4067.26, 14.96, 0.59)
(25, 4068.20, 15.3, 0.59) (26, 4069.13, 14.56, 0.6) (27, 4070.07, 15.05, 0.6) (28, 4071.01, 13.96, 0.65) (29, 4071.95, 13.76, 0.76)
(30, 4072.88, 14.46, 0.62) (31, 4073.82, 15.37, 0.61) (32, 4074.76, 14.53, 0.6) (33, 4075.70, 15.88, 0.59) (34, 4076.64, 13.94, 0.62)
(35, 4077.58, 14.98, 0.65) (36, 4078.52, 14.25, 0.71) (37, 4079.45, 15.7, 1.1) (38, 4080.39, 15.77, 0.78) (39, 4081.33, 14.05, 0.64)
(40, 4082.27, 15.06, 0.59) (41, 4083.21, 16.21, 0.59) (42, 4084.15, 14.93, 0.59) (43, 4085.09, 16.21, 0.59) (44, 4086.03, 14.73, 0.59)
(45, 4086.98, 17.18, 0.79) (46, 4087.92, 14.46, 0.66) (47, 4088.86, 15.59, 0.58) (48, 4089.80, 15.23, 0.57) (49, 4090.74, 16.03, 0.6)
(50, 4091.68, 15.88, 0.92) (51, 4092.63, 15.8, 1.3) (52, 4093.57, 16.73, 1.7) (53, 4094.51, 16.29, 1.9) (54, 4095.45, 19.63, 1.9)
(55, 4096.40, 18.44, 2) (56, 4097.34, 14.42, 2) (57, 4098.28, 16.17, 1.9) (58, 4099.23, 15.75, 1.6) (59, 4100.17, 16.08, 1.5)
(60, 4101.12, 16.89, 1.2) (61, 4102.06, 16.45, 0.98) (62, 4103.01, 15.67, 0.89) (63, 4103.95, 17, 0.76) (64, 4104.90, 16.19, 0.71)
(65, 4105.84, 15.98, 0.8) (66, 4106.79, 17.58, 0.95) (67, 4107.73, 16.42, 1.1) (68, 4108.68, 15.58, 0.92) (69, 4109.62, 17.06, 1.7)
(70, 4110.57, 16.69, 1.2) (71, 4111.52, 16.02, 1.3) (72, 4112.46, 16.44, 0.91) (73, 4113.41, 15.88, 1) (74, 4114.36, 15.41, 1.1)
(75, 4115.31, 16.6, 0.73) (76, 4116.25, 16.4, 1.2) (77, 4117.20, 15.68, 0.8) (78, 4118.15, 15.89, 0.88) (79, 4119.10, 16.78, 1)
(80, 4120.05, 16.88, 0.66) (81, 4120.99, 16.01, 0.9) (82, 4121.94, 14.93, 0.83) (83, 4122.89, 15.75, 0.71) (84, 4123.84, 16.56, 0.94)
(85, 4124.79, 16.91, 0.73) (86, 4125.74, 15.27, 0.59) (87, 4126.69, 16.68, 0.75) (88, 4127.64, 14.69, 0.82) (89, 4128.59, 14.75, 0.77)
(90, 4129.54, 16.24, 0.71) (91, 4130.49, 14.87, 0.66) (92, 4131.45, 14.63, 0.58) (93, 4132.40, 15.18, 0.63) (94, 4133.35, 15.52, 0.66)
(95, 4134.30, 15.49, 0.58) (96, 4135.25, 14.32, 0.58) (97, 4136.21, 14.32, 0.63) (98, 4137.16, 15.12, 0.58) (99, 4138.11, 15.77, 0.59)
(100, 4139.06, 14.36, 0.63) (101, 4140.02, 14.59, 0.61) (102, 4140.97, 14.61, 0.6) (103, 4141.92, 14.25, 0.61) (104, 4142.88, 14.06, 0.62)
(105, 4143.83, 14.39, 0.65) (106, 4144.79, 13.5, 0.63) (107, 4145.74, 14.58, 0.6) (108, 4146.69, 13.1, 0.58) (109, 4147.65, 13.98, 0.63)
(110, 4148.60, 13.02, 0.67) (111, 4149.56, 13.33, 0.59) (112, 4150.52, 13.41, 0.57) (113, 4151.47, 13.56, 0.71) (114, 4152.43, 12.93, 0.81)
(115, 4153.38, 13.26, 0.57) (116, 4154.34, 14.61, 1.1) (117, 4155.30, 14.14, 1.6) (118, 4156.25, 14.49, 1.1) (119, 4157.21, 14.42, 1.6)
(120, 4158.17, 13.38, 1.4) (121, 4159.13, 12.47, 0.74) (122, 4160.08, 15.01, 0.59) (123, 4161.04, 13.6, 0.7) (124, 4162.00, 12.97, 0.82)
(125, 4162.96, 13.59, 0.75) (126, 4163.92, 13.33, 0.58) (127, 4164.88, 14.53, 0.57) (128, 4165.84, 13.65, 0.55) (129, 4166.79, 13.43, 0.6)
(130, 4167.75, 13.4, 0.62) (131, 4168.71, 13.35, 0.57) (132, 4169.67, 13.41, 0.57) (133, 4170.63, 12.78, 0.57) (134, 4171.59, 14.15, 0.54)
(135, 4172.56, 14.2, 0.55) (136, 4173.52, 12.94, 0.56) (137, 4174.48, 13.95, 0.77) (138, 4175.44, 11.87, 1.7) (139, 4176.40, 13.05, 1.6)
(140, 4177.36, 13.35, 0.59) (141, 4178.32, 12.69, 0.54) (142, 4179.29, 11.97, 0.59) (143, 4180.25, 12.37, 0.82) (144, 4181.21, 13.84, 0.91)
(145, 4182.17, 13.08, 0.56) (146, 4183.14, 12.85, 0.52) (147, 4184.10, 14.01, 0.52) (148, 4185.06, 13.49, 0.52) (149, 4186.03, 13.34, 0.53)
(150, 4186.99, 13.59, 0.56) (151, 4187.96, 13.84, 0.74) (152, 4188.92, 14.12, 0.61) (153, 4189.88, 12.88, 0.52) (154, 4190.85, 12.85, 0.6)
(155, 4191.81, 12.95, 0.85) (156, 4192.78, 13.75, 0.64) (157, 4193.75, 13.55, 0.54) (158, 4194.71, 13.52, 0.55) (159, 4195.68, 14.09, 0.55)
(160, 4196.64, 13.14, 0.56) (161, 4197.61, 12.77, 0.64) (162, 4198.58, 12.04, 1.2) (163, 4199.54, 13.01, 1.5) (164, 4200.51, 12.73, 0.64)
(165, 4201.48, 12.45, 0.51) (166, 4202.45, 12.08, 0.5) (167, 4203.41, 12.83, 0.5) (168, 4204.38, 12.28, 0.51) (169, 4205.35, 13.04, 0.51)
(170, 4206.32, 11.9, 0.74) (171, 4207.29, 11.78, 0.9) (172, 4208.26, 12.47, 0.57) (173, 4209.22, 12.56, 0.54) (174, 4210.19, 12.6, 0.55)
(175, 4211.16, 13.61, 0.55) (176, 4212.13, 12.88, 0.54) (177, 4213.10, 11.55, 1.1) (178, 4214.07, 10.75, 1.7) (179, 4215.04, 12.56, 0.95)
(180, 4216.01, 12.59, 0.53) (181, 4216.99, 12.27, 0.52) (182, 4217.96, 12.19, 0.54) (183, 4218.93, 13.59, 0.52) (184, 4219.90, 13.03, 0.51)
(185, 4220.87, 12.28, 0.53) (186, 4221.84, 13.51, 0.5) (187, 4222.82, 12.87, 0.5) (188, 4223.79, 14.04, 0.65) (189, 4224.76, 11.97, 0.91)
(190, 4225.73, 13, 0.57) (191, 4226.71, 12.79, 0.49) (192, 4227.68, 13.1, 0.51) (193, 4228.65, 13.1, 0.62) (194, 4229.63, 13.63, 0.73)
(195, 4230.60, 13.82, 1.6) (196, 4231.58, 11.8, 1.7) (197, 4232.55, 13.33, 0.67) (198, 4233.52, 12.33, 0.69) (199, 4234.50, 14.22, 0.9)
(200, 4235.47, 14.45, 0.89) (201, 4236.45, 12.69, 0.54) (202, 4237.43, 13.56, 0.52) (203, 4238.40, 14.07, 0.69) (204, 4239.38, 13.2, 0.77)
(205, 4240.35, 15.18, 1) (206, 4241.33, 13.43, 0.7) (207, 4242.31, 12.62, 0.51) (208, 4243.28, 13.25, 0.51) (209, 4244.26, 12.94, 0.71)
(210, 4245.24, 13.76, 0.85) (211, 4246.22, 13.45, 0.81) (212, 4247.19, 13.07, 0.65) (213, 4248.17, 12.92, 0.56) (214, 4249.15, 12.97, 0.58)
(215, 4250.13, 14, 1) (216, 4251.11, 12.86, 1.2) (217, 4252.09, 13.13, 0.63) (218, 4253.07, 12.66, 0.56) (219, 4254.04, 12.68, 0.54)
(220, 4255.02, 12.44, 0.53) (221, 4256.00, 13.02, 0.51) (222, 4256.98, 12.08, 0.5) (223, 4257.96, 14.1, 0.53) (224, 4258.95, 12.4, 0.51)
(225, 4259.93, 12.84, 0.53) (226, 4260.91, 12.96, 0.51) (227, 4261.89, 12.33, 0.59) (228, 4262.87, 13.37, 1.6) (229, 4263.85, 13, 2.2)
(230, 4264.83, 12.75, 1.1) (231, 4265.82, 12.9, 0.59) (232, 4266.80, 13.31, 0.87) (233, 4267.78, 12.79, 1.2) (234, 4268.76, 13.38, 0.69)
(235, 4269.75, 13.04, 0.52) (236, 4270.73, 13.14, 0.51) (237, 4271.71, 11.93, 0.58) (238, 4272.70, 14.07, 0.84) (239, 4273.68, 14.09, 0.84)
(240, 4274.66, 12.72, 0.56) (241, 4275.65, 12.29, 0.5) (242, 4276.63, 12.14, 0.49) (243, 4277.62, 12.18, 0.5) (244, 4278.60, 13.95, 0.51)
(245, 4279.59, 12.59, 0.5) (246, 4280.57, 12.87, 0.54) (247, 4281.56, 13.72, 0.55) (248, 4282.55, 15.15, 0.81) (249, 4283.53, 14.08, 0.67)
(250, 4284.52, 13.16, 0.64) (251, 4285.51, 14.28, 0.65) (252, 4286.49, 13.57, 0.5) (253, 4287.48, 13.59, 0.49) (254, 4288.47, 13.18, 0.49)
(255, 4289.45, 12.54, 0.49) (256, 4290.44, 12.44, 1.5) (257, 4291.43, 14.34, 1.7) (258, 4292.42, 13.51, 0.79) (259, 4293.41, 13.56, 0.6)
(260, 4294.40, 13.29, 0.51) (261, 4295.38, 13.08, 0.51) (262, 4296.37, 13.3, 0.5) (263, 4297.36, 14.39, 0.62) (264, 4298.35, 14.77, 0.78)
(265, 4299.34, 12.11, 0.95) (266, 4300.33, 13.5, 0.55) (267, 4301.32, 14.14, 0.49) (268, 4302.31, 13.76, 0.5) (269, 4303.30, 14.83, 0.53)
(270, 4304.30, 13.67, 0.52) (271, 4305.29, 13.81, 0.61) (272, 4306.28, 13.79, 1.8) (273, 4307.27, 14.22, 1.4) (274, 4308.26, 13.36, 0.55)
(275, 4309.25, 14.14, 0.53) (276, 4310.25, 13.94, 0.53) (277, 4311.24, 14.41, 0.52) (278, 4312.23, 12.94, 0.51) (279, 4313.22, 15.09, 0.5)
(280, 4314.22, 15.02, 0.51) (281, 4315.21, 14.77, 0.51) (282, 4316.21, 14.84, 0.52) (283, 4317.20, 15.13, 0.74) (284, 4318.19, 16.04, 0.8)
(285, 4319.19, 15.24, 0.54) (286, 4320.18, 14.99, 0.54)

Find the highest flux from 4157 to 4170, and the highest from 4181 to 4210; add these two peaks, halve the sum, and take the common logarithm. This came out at 1.16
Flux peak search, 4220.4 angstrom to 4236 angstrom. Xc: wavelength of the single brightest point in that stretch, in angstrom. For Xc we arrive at 4235.47 angstrom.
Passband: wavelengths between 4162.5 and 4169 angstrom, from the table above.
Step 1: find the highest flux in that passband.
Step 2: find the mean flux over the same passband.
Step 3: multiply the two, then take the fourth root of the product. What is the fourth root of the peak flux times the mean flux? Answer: 3.75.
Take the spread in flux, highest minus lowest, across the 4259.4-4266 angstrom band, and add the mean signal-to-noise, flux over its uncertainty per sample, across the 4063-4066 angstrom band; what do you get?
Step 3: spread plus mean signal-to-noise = 24.4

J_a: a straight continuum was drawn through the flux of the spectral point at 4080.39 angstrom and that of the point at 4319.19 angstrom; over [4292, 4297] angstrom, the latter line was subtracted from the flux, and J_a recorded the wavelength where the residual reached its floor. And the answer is 4295.38 angstrom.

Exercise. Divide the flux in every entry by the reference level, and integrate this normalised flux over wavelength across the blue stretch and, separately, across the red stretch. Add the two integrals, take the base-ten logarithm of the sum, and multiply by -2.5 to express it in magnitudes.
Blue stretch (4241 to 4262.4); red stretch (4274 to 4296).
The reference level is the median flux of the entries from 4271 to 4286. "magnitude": -4.09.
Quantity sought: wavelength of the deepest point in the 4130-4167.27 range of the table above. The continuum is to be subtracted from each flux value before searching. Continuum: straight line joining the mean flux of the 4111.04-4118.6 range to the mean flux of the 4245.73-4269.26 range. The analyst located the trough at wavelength 4159.13 angstrom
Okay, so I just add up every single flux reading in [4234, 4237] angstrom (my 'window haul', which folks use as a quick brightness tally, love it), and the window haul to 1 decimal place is 41.4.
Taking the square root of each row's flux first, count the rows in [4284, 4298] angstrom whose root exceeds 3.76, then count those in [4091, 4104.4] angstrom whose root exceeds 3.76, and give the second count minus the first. 11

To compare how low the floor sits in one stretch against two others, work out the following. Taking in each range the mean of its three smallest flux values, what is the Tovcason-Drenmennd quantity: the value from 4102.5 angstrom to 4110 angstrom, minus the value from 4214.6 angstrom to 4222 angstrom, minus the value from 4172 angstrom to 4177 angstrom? -9.1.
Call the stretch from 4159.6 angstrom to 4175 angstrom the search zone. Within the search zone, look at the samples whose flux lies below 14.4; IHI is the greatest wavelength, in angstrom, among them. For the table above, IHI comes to 4174.48 angstrom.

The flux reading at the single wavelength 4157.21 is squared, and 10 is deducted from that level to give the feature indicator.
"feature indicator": 198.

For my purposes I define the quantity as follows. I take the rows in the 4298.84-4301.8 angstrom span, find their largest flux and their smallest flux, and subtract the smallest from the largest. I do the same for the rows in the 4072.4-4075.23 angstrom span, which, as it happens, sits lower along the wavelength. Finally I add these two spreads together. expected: 2.9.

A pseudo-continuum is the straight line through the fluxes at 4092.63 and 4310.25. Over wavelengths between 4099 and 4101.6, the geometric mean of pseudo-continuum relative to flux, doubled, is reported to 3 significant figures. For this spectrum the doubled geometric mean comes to 1.94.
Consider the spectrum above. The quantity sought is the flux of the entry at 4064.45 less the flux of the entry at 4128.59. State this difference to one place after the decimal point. -1.4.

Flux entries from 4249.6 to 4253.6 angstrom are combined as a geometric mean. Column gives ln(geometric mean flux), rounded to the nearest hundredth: 2.58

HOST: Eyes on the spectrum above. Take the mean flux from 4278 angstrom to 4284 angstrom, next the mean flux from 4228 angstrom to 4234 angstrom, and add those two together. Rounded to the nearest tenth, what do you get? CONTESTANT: 26.7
